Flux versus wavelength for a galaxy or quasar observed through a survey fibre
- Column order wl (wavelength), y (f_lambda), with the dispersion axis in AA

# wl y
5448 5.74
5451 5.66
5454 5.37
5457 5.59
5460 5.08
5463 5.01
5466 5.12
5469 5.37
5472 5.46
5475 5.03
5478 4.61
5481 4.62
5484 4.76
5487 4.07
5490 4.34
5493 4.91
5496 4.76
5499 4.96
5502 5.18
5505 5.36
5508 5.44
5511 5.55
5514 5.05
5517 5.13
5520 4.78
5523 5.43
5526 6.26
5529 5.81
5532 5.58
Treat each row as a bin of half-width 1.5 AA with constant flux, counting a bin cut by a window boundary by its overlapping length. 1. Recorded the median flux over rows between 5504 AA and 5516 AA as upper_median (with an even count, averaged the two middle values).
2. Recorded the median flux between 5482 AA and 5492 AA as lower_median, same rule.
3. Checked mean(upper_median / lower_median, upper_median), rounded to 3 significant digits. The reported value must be 3.32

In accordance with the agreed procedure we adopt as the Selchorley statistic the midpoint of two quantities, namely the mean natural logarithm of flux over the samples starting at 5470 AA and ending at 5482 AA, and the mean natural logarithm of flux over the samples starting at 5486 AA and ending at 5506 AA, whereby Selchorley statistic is 1.58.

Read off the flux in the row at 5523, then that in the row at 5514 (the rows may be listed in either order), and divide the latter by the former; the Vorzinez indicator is 0.93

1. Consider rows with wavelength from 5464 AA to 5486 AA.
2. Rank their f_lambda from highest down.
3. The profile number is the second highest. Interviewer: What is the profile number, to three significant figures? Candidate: 5.37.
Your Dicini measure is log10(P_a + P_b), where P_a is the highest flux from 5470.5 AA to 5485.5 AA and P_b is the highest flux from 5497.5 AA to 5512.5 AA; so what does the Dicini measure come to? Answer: 1.042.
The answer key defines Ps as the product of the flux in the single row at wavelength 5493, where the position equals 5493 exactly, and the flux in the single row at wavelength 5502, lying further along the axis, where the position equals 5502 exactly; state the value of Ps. 25.4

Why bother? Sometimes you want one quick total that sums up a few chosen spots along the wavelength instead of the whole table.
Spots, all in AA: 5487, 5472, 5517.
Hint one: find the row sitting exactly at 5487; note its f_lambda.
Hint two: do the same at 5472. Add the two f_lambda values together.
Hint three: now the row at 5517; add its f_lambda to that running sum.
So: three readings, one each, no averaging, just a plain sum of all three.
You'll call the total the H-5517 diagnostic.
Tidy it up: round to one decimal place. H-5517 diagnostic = 14.7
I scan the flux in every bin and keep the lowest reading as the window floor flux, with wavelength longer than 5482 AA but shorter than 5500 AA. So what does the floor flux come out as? 4.07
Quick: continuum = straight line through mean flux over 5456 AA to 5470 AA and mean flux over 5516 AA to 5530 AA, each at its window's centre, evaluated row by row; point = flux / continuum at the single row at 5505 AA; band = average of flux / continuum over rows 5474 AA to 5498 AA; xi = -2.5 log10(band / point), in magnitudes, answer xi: 0.14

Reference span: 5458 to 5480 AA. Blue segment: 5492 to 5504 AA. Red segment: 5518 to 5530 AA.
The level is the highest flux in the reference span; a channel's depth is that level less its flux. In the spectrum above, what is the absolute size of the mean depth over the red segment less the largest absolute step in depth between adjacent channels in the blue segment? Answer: 0.3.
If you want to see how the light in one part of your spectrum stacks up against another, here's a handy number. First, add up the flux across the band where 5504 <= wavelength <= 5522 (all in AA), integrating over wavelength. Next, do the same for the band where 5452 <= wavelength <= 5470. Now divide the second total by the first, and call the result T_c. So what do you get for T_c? 1.01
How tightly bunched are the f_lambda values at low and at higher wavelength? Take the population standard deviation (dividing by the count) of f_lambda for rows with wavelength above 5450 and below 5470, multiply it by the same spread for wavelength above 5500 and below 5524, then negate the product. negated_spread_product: -0.056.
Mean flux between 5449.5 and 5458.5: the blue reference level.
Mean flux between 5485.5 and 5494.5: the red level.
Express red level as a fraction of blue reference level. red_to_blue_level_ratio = 0.80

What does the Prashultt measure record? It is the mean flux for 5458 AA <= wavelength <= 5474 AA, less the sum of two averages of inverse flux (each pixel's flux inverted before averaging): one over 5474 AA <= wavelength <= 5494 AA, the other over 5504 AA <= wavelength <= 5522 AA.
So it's 4.80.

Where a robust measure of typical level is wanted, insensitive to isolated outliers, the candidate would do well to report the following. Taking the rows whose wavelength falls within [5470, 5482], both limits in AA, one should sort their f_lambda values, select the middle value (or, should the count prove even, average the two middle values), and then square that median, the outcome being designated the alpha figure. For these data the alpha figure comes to 23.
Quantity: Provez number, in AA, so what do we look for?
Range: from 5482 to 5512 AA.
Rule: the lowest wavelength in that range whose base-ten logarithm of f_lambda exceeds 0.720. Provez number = 5505 AA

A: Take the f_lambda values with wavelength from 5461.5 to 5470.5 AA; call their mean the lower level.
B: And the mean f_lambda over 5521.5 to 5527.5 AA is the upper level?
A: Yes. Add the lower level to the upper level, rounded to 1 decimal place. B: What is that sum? 11.0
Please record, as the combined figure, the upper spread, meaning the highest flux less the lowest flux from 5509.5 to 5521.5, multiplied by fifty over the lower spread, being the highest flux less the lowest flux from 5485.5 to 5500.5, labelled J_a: 43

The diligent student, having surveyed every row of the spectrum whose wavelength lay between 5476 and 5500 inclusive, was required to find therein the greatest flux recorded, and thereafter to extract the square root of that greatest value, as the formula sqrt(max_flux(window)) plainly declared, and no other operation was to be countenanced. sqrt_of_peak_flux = 2.23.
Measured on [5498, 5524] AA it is 2.36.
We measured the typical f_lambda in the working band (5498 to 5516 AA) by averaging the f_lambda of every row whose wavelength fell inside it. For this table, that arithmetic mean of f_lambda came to 5.26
